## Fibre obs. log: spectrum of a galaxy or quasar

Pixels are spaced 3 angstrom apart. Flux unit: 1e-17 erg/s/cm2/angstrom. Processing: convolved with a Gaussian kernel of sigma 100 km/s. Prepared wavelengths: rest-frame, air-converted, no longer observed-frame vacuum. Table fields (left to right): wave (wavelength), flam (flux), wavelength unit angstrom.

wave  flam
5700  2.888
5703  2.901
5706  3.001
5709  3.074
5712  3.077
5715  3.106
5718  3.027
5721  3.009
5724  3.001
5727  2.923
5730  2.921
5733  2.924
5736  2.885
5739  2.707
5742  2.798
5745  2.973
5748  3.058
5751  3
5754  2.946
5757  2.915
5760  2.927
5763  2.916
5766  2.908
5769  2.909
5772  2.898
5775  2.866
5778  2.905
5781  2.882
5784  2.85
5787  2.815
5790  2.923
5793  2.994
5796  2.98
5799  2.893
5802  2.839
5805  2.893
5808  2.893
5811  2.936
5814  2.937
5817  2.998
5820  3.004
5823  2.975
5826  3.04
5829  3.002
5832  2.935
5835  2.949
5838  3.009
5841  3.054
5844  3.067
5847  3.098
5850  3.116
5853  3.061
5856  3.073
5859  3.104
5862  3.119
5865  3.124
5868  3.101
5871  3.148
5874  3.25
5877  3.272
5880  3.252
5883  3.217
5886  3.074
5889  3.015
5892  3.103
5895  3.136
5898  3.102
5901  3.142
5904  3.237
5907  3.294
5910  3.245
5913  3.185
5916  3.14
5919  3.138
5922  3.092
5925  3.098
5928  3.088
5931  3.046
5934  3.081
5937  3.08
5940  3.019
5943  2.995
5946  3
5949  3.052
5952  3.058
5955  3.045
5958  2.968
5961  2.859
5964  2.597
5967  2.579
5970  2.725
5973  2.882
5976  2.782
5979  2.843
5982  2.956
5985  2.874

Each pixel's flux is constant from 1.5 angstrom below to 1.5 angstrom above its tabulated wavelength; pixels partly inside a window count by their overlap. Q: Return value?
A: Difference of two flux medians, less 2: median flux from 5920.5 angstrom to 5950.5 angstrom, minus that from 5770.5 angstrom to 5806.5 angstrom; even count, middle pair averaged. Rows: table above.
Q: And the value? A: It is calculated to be -1.83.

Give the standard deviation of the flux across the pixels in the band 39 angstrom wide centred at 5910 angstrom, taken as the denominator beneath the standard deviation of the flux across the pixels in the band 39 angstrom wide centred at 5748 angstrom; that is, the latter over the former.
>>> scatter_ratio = 1.30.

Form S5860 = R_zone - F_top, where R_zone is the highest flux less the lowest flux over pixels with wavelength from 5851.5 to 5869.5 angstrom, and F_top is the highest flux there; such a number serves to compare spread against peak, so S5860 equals -3.06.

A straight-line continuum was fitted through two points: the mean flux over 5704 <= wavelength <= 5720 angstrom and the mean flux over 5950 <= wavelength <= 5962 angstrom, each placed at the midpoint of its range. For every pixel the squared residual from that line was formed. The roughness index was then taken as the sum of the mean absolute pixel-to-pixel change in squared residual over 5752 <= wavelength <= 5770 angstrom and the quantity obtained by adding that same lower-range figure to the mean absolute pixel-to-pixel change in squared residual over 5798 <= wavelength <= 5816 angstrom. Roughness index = 0.015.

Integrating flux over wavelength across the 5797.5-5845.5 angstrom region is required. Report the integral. 142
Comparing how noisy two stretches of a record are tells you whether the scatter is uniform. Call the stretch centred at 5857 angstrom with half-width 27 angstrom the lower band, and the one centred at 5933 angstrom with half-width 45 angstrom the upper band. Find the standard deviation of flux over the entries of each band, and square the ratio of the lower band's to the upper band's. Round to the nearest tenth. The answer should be 0.3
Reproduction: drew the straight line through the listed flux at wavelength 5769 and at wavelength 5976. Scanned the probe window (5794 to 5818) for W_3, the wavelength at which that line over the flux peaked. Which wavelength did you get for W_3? 5802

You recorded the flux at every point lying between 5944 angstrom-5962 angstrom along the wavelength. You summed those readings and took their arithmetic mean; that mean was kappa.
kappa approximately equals 3.00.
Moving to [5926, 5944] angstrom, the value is 3.05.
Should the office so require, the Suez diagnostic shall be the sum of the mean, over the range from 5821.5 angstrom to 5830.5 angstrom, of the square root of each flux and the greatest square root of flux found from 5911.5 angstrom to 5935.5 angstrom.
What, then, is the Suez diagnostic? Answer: 3.52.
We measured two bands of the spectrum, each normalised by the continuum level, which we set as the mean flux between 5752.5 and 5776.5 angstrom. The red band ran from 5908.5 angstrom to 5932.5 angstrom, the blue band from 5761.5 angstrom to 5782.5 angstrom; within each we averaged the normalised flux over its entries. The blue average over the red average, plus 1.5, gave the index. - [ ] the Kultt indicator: 2.43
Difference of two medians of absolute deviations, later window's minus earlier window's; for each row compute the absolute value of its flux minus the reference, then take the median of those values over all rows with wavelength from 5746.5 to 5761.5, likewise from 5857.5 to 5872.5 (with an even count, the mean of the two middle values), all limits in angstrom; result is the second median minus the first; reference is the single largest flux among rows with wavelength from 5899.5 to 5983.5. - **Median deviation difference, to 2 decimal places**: -0.17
